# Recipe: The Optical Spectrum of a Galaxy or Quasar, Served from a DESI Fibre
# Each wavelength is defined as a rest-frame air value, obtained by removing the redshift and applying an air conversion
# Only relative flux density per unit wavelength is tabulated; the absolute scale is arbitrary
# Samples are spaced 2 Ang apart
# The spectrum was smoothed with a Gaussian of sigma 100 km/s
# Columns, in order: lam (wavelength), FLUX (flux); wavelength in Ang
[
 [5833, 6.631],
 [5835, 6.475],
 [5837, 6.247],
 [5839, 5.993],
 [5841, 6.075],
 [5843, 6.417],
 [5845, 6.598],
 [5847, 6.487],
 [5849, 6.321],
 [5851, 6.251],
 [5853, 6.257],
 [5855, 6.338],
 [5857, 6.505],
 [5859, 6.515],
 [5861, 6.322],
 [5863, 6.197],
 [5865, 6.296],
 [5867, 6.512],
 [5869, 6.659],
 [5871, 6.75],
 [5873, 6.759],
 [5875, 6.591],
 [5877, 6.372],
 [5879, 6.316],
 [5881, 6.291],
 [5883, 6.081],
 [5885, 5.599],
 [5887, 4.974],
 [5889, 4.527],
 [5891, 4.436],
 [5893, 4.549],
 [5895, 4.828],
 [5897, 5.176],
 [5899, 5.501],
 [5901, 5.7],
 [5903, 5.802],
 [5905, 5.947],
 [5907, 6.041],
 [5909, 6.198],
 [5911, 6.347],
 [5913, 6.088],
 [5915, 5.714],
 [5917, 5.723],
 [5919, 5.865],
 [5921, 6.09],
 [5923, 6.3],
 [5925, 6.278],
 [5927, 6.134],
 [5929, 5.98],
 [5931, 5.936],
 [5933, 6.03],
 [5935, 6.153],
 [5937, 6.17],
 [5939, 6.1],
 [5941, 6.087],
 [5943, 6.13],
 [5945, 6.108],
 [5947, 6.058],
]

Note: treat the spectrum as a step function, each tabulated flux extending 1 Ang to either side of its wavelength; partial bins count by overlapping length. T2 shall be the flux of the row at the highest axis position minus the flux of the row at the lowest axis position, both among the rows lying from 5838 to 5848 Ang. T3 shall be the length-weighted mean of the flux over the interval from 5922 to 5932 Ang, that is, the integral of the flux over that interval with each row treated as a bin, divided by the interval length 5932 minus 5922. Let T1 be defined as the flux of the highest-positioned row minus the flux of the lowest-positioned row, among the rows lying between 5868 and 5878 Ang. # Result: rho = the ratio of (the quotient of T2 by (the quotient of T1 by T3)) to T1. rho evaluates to 37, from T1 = -0.3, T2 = 0.49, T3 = 6.13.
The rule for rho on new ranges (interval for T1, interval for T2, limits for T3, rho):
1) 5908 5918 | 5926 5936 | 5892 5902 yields 0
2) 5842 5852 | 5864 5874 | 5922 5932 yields 103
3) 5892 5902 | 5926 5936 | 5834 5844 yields 0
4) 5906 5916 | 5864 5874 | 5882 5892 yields 22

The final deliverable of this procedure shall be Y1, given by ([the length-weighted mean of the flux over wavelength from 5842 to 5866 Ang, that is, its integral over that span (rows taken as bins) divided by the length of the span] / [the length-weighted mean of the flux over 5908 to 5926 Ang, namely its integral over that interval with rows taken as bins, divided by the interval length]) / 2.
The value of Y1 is 0.53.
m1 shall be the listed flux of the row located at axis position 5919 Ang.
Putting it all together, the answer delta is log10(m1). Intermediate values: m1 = 5.865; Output 0.77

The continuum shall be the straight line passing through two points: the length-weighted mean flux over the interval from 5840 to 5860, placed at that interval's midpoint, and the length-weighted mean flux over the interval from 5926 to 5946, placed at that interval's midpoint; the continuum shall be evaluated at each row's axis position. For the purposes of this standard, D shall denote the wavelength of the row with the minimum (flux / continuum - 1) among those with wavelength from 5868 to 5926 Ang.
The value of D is 5891 Ang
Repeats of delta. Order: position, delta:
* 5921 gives 0.78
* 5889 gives 0.66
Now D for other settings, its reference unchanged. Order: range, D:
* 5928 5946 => 5931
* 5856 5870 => 5863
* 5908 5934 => 5915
